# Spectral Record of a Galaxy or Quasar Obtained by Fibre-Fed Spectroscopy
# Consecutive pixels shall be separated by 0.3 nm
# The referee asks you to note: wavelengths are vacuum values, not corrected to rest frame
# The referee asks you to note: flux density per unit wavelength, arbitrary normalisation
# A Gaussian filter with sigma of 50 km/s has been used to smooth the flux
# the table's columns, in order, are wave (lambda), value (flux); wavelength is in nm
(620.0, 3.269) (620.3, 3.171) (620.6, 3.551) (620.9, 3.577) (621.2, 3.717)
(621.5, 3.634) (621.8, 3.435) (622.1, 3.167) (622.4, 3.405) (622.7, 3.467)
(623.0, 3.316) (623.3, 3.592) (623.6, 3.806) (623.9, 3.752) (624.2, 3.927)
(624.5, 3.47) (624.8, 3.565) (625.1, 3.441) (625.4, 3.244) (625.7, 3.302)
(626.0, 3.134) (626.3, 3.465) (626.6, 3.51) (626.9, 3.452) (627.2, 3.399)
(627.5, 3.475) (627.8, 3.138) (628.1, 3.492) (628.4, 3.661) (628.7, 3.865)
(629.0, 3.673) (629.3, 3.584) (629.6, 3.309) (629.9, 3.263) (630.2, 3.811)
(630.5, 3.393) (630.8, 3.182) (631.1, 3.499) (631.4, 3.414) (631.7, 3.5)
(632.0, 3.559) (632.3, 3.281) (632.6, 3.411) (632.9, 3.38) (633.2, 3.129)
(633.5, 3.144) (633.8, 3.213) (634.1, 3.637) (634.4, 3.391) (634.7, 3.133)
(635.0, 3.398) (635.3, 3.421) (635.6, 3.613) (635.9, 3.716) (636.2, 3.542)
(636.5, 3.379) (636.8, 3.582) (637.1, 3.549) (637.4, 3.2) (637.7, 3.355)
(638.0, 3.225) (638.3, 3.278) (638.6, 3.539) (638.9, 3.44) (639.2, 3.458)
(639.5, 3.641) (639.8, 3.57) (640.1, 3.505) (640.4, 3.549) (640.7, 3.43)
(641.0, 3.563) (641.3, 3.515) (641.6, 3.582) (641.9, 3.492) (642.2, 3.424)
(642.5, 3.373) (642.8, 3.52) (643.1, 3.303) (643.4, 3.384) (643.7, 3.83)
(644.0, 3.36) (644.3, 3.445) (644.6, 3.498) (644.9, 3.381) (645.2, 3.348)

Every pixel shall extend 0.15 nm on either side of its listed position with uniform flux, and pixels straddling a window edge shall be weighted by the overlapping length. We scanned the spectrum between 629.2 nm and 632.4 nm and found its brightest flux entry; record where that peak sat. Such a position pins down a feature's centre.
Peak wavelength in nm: 630.2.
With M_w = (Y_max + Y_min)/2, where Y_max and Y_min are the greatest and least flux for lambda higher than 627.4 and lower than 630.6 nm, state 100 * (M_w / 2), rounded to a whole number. 175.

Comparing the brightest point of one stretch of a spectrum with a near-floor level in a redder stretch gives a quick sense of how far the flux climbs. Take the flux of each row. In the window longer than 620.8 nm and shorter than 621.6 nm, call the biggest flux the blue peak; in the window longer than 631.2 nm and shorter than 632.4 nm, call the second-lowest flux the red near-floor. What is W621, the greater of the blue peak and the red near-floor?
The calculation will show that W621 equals 3.72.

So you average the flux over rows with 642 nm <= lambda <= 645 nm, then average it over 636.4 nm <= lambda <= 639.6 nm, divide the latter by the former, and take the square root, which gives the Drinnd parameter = 1.00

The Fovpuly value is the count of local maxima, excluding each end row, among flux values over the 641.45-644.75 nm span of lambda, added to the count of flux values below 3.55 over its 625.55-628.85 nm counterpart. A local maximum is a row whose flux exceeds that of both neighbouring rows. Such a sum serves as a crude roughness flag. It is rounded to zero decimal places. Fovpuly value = 11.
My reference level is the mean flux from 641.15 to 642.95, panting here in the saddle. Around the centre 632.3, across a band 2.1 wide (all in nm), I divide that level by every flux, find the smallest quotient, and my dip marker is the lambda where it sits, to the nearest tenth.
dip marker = 632.0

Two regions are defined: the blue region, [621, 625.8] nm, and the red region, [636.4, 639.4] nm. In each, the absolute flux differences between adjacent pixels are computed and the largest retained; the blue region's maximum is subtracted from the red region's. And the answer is -0.11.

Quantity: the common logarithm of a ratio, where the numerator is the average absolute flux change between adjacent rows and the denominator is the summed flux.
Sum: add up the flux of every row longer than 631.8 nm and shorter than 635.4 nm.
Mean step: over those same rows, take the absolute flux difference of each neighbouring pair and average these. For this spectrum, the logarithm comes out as -2.35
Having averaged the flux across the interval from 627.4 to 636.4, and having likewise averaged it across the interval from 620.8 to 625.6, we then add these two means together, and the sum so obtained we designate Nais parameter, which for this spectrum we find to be 6.97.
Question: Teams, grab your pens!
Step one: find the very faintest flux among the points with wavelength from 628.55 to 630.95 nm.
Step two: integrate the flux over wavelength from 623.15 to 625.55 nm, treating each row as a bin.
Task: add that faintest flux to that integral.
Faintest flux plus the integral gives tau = 11.8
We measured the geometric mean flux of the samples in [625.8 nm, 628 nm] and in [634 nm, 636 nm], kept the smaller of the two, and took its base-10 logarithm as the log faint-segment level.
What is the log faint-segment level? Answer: 0.527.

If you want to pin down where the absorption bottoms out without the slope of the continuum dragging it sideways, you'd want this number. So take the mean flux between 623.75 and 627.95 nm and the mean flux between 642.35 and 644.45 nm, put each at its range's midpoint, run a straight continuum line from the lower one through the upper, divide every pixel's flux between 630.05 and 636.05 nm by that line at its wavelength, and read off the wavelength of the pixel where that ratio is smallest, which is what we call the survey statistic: 633.2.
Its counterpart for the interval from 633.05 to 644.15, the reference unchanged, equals 633.2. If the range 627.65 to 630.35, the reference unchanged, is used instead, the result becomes 627.8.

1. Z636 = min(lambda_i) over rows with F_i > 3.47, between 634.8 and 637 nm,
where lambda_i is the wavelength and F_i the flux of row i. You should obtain 635.6 nm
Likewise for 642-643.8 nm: 642.8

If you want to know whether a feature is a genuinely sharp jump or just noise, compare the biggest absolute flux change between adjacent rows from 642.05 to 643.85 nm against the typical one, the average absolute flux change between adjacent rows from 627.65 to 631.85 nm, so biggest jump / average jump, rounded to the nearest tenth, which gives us 1.9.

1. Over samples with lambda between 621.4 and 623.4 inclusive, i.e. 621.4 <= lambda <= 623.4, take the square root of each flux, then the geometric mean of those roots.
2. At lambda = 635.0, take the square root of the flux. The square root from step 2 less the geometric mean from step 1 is -0.01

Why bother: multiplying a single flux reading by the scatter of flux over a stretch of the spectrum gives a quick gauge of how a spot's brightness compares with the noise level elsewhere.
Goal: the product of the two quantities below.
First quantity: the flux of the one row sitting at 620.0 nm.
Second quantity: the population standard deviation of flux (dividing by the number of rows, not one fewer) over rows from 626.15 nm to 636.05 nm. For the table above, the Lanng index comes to 0.622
